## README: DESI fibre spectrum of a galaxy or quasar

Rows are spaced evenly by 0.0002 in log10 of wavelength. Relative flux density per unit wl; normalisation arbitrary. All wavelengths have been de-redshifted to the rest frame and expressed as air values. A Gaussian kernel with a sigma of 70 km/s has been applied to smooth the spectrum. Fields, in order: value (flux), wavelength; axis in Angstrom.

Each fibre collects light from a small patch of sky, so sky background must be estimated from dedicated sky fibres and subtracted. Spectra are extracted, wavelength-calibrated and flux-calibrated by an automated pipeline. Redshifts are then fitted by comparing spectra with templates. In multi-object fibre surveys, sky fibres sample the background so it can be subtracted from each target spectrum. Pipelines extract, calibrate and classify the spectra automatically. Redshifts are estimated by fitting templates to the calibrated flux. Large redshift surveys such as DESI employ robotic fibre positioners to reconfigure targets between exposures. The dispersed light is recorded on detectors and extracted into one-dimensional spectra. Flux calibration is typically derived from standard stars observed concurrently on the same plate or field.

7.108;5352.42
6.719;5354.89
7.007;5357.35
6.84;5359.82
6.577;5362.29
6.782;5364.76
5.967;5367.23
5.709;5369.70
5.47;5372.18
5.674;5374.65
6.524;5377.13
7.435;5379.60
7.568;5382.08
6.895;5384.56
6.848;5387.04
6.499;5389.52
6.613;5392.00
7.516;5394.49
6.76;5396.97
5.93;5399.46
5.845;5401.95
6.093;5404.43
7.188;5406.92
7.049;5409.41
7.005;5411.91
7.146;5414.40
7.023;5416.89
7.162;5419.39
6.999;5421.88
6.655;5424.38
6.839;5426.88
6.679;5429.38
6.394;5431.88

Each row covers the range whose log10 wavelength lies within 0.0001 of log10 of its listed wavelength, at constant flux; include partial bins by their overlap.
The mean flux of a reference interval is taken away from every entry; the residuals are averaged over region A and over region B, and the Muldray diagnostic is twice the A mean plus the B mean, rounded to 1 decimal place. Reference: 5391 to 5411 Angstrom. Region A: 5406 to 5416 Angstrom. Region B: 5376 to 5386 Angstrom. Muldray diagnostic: 1.4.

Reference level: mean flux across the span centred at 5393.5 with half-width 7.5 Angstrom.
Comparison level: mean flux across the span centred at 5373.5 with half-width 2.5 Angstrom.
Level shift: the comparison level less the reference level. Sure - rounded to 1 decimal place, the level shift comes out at -1.1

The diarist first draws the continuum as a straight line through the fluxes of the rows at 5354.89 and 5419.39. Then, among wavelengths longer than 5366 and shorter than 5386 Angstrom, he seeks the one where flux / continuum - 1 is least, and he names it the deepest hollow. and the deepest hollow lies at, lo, 5372.18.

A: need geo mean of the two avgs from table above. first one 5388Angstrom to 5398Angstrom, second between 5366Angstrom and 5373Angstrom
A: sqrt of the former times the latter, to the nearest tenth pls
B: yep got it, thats 6.3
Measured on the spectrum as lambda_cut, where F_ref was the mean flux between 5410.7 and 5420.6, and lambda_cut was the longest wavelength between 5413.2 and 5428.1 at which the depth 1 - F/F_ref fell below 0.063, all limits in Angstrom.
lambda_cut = 5426.88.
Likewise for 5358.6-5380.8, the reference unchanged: 5379.60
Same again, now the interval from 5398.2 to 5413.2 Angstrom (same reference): 5411.91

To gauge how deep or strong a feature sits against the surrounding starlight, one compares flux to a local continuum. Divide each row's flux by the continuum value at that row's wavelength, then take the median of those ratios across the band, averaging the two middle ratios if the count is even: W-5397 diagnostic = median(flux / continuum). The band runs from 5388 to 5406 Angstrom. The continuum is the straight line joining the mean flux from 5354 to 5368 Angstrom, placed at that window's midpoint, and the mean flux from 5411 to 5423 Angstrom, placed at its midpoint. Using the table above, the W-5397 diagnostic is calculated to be 0.95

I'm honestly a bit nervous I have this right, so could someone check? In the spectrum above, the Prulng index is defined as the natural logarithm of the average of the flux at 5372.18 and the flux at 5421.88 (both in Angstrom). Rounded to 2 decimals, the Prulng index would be 1.83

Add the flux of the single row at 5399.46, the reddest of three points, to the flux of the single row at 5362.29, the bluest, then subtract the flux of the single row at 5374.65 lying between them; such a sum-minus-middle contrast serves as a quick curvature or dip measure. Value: 6.83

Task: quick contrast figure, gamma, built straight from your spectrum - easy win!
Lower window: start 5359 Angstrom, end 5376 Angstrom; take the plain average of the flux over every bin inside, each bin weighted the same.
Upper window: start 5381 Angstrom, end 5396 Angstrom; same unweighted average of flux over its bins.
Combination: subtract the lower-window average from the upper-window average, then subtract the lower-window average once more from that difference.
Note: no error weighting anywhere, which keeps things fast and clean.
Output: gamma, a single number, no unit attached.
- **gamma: -5.3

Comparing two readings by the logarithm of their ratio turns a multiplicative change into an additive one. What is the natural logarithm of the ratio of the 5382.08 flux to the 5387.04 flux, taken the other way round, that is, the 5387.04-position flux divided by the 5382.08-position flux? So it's -0.10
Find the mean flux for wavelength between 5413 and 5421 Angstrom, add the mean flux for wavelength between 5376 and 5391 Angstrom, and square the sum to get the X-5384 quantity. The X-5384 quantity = 198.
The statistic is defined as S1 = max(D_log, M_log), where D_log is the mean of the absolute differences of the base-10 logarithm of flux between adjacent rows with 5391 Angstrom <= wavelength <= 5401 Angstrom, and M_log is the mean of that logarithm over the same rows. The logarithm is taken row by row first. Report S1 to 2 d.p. 0.82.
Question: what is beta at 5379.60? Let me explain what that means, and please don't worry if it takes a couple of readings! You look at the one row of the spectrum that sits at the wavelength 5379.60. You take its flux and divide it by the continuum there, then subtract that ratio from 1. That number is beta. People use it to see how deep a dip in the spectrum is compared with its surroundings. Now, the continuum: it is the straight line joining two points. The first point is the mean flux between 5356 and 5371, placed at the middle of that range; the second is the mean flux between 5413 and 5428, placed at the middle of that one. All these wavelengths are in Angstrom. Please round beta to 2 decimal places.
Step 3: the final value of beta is -0.12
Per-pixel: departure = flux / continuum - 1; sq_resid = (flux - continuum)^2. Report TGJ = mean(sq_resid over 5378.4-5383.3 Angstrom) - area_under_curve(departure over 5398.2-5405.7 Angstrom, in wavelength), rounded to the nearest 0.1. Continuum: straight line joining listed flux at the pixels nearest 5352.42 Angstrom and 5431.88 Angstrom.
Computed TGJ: 1.2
